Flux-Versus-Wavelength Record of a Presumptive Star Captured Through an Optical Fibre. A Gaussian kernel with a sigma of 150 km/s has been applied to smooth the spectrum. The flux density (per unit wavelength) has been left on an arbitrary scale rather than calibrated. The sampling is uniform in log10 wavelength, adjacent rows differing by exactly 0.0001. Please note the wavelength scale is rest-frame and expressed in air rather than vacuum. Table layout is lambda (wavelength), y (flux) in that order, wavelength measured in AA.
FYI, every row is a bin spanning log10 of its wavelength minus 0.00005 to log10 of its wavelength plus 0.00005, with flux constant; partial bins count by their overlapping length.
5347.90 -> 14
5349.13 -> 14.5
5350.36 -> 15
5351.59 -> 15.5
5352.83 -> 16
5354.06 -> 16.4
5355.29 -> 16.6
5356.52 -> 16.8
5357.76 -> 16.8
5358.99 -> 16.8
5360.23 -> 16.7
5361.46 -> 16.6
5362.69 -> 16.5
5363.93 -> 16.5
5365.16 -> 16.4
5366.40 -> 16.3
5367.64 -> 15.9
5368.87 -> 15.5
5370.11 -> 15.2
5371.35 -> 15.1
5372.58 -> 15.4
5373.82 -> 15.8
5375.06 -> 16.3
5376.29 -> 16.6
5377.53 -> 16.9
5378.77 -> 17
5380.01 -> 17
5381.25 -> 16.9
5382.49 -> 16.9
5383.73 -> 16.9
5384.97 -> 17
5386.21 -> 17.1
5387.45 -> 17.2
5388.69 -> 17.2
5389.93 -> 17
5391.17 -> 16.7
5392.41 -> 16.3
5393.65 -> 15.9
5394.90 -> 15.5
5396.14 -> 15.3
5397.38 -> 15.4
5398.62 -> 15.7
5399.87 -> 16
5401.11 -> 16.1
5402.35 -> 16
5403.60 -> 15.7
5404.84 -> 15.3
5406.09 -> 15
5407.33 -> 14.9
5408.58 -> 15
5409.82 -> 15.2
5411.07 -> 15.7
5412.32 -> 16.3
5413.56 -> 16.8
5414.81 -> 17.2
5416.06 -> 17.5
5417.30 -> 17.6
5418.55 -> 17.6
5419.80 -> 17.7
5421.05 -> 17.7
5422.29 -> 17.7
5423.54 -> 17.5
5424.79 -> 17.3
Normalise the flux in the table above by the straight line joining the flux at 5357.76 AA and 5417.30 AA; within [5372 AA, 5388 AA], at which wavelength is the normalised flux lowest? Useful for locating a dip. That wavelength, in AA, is 5372.58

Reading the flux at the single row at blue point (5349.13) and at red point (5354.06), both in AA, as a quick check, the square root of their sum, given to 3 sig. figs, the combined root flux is 5.56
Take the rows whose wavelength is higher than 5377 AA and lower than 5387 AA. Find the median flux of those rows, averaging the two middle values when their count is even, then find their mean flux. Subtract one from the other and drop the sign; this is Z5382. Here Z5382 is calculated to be 0.01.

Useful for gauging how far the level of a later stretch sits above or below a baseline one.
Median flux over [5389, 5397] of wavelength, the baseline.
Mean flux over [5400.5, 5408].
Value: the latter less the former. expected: -0.6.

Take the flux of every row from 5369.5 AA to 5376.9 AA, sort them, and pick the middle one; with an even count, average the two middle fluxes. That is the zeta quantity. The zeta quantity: 15.6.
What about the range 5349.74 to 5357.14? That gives 16.2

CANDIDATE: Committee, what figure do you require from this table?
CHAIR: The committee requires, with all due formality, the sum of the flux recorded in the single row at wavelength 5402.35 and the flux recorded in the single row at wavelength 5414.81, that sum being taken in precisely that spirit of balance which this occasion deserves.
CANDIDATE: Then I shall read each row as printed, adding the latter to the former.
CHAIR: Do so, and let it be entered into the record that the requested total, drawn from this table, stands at 33.2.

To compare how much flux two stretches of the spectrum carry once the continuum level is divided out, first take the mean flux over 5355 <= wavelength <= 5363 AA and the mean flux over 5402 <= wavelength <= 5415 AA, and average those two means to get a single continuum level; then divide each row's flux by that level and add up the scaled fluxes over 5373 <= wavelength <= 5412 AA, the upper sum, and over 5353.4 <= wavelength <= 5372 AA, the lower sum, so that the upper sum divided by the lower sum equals 2.05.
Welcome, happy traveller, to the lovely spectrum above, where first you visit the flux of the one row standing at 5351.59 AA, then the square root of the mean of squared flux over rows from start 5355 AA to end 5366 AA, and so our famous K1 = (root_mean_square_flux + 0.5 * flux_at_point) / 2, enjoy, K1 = 12.2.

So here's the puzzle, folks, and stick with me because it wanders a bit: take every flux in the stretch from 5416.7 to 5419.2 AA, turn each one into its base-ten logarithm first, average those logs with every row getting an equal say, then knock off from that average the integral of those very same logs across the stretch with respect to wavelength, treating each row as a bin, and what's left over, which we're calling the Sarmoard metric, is -1.86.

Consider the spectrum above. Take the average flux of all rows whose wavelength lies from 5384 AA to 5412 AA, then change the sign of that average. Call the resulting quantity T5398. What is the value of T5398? -16.0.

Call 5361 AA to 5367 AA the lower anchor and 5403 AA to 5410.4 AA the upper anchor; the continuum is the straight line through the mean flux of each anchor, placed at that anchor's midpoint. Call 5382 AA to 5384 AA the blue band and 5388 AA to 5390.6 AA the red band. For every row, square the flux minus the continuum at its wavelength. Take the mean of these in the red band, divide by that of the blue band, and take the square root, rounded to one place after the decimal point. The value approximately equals 1.4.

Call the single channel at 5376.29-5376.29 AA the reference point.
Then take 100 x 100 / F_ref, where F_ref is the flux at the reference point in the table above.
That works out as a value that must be 602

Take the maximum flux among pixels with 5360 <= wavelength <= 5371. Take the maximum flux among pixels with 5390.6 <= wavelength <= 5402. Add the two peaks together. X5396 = 33.4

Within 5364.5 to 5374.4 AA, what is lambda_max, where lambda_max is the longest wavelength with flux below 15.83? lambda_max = 5373.82 AA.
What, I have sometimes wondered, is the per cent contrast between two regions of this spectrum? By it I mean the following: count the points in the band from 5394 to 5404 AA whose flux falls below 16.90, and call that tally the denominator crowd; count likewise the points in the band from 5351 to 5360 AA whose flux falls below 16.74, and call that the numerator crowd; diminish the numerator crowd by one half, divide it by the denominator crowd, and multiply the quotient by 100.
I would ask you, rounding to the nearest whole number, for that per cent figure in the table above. 44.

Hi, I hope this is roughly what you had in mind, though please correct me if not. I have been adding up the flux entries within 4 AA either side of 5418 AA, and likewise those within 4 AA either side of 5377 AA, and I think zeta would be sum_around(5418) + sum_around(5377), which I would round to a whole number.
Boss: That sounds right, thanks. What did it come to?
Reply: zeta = 205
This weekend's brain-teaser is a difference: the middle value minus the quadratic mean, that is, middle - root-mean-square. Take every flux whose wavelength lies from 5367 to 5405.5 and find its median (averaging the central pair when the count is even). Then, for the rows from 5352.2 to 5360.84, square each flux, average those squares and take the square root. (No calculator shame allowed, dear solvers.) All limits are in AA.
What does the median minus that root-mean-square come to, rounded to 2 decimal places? -0.49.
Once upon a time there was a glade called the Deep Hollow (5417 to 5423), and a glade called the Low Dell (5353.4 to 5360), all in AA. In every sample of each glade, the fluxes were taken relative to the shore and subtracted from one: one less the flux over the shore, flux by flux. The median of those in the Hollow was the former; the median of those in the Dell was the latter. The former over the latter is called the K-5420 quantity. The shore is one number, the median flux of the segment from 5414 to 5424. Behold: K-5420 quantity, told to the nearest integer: 0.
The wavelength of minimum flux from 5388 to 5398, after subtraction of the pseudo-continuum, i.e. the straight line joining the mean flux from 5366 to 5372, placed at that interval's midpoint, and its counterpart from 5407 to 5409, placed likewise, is 5396.14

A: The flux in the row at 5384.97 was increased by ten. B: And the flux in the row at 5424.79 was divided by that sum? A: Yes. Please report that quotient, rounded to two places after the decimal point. 0.64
